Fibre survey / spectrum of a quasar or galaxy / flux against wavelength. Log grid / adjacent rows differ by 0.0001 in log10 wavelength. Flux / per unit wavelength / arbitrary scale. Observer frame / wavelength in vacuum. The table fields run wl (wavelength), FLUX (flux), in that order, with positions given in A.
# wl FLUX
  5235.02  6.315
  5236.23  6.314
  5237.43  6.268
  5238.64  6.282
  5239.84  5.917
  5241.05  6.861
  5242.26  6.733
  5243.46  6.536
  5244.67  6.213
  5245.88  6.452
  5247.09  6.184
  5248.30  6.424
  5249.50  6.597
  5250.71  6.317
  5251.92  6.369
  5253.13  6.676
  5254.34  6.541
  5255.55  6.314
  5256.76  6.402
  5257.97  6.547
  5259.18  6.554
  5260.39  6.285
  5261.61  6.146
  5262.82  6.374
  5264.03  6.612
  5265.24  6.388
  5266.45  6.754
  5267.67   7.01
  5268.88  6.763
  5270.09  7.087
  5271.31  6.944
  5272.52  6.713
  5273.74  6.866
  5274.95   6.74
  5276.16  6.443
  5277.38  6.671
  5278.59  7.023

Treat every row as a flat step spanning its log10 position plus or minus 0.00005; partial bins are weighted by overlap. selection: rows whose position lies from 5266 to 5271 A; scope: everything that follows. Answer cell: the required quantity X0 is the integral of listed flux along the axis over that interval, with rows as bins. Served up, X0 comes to 34.5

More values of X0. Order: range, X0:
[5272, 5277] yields 33.4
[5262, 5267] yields 32.6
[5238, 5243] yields 32.3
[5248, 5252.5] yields 29.0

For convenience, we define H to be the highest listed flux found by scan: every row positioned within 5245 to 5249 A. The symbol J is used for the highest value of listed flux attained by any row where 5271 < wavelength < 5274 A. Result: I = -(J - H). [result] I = -0.5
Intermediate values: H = 6.452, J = 6.944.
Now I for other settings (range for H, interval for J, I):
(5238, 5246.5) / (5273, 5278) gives 0.0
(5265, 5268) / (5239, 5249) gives 0.1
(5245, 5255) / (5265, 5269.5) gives -0.3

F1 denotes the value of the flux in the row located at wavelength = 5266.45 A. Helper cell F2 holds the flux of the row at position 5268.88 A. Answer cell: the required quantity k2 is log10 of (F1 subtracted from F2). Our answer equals -2.0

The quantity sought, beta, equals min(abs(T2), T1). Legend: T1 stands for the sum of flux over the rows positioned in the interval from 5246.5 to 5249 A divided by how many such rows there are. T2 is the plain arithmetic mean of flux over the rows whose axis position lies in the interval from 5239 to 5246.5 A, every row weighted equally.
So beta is 6.30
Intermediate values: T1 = 6.30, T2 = 6.45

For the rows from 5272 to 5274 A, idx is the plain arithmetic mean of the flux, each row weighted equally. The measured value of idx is 6.79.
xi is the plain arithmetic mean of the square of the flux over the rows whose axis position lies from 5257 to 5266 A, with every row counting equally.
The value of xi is 41.2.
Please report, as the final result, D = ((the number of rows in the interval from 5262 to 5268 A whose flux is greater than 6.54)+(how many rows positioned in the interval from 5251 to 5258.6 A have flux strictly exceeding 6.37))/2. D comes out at 3.5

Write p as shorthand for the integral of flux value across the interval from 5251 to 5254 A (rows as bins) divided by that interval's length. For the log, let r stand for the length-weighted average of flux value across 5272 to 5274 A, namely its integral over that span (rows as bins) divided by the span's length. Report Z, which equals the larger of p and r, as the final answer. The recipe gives 6.8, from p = 6.50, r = 6.76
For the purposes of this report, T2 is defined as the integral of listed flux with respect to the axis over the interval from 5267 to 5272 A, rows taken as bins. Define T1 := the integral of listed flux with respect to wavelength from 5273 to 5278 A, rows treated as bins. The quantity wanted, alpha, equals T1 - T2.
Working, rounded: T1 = 33.4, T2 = 35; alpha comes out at -1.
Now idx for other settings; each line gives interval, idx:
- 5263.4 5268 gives 6.69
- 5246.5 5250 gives 6.40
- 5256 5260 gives 6.50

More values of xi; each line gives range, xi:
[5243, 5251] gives 40.8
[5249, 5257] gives 41.7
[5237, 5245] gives 41.1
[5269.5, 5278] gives 46.0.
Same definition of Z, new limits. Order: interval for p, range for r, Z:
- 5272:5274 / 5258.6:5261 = 6.8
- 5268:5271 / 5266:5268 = 6.9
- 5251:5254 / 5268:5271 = 6.9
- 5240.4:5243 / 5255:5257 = 6.8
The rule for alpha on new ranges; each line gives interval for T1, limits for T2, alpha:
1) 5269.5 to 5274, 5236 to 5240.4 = 4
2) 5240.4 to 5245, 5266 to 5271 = -4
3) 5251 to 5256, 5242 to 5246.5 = 3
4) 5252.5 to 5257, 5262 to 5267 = -3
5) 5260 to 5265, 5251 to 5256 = -1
